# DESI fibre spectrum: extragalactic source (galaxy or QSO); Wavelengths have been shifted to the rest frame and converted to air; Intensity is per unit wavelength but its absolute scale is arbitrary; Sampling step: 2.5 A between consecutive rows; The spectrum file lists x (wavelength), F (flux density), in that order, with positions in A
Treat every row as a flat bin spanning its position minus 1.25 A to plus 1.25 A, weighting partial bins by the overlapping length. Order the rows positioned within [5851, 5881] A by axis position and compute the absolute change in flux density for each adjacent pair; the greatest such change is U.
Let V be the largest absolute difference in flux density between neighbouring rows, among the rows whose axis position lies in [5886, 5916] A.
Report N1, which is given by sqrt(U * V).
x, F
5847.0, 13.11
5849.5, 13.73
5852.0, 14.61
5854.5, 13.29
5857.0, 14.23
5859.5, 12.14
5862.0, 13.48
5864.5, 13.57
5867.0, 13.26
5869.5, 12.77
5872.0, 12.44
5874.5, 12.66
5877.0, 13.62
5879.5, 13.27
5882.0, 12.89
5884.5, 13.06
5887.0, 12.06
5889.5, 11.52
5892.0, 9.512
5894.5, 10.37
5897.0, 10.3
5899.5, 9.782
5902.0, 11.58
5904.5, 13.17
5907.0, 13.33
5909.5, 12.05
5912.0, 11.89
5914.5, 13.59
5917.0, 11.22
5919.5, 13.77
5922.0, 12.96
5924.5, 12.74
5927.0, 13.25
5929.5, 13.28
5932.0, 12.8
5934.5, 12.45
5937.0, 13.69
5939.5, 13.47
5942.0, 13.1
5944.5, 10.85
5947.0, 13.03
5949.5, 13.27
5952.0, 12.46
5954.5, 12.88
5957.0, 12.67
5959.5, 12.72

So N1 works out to 2.05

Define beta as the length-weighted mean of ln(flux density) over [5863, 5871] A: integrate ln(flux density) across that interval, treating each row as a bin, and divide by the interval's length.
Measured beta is 2.579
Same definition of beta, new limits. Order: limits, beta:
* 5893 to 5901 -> 2.319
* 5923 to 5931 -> 2.571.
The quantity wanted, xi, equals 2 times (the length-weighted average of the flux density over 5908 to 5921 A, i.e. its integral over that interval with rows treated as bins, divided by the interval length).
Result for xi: 25.1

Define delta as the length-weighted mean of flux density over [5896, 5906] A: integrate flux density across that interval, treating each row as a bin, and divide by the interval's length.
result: 11.28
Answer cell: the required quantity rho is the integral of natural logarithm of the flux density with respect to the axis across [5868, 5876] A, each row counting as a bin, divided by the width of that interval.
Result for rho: 2.54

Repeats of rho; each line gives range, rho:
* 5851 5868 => 2.60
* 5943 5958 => 2.53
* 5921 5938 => 2.57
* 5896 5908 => 2.45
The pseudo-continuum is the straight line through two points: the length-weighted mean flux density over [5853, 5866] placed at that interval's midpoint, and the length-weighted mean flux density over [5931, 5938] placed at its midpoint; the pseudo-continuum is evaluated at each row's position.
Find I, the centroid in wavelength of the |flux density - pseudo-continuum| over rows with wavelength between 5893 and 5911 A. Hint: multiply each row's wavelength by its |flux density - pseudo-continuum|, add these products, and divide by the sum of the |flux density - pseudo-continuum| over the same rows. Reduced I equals 5899.1 A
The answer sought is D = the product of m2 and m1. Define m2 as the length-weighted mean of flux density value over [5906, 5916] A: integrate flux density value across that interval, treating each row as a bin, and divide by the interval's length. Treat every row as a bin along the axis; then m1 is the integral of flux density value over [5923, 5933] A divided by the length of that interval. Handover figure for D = 165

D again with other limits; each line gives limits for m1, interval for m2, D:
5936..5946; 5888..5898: 134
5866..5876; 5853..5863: 170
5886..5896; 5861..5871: 143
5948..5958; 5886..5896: 139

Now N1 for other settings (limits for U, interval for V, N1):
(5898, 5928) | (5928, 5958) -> 2.40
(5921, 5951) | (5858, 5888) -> 1.74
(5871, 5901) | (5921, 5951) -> 2.13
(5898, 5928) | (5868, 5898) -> 2.26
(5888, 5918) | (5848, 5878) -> 2.23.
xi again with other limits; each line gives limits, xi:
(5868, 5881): 25.9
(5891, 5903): 20.6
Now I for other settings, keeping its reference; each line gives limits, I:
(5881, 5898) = 5892.5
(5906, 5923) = 5914.3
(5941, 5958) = 5946.7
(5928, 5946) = 5940.0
